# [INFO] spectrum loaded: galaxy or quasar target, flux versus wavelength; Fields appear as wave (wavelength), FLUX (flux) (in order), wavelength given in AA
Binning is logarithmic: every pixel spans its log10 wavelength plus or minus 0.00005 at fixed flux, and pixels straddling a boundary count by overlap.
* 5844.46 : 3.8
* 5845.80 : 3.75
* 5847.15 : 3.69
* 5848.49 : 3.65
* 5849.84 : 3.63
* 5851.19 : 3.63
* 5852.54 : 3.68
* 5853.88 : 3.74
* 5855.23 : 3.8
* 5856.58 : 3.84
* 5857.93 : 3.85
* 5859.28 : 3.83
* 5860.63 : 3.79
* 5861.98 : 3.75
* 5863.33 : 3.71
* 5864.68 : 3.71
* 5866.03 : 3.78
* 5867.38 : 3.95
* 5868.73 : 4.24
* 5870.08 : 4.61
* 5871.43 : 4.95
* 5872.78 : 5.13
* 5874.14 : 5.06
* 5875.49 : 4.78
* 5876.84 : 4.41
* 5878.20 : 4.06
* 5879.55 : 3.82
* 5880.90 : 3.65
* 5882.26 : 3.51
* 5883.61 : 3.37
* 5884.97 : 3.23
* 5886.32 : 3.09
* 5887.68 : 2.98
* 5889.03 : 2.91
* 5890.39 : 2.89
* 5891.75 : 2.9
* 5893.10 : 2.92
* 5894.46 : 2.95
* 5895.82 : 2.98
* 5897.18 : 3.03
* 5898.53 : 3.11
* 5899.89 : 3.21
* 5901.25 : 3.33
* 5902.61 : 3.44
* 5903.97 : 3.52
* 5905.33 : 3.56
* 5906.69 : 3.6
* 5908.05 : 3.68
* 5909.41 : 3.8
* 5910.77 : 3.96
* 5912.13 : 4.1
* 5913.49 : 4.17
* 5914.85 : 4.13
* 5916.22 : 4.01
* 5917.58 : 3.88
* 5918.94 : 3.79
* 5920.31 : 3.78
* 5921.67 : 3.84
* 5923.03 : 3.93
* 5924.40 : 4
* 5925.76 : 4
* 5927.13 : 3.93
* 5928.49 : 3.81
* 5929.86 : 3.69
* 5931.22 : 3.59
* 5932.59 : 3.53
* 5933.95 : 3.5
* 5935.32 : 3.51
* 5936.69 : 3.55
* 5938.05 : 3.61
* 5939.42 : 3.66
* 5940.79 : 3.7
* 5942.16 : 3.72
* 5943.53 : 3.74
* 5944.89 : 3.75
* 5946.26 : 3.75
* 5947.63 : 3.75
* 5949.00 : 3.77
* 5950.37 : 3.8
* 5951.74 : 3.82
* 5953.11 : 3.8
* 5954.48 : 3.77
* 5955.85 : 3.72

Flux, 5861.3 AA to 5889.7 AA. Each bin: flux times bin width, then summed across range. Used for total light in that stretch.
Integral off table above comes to 112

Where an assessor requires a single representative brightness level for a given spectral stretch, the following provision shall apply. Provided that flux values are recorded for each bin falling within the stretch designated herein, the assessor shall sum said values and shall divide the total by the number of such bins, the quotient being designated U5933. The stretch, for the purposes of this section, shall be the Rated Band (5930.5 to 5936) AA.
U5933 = 3.5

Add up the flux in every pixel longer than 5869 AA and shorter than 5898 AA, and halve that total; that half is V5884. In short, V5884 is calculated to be 38.6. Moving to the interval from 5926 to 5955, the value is 38.9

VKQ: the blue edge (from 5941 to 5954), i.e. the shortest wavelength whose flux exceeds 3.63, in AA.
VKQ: 5942.16 AA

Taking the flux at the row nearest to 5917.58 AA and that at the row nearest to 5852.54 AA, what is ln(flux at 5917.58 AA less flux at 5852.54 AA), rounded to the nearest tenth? -1.6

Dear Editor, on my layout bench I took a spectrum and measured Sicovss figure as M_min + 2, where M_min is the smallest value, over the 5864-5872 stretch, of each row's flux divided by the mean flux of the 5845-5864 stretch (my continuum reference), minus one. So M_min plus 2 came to 1.99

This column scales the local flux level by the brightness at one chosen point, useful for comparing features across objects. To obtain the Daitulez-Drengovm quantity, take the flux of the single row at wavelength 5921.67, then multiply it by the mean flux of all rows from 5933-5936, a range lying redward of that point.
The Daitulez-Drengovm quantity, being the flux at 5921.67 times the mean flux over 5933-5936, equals 13.5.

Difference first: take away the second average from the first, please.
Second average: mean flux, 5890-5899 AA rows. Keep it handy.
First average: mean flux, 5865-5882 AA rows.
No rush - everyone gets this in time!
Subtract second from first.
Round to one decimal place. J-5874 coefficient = 1.4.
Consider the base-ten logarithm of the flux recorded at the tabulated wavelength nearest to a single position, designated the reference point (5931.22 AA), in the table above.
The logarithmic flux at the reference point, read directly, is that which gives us 0.56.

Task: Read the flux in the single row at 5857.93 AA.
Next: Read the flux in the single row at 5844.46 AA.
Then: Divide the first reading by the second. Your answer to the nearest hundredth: 1.01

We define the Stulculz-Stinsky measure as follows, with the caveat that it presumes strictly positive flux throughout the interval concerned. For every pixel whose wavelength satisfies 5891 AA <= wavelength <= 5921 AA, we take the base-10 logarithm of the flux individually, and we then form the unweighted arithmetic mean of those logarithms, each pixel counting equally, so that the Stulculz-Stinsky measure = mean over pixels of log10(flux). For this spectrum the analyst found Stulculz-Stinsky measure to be 0.546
